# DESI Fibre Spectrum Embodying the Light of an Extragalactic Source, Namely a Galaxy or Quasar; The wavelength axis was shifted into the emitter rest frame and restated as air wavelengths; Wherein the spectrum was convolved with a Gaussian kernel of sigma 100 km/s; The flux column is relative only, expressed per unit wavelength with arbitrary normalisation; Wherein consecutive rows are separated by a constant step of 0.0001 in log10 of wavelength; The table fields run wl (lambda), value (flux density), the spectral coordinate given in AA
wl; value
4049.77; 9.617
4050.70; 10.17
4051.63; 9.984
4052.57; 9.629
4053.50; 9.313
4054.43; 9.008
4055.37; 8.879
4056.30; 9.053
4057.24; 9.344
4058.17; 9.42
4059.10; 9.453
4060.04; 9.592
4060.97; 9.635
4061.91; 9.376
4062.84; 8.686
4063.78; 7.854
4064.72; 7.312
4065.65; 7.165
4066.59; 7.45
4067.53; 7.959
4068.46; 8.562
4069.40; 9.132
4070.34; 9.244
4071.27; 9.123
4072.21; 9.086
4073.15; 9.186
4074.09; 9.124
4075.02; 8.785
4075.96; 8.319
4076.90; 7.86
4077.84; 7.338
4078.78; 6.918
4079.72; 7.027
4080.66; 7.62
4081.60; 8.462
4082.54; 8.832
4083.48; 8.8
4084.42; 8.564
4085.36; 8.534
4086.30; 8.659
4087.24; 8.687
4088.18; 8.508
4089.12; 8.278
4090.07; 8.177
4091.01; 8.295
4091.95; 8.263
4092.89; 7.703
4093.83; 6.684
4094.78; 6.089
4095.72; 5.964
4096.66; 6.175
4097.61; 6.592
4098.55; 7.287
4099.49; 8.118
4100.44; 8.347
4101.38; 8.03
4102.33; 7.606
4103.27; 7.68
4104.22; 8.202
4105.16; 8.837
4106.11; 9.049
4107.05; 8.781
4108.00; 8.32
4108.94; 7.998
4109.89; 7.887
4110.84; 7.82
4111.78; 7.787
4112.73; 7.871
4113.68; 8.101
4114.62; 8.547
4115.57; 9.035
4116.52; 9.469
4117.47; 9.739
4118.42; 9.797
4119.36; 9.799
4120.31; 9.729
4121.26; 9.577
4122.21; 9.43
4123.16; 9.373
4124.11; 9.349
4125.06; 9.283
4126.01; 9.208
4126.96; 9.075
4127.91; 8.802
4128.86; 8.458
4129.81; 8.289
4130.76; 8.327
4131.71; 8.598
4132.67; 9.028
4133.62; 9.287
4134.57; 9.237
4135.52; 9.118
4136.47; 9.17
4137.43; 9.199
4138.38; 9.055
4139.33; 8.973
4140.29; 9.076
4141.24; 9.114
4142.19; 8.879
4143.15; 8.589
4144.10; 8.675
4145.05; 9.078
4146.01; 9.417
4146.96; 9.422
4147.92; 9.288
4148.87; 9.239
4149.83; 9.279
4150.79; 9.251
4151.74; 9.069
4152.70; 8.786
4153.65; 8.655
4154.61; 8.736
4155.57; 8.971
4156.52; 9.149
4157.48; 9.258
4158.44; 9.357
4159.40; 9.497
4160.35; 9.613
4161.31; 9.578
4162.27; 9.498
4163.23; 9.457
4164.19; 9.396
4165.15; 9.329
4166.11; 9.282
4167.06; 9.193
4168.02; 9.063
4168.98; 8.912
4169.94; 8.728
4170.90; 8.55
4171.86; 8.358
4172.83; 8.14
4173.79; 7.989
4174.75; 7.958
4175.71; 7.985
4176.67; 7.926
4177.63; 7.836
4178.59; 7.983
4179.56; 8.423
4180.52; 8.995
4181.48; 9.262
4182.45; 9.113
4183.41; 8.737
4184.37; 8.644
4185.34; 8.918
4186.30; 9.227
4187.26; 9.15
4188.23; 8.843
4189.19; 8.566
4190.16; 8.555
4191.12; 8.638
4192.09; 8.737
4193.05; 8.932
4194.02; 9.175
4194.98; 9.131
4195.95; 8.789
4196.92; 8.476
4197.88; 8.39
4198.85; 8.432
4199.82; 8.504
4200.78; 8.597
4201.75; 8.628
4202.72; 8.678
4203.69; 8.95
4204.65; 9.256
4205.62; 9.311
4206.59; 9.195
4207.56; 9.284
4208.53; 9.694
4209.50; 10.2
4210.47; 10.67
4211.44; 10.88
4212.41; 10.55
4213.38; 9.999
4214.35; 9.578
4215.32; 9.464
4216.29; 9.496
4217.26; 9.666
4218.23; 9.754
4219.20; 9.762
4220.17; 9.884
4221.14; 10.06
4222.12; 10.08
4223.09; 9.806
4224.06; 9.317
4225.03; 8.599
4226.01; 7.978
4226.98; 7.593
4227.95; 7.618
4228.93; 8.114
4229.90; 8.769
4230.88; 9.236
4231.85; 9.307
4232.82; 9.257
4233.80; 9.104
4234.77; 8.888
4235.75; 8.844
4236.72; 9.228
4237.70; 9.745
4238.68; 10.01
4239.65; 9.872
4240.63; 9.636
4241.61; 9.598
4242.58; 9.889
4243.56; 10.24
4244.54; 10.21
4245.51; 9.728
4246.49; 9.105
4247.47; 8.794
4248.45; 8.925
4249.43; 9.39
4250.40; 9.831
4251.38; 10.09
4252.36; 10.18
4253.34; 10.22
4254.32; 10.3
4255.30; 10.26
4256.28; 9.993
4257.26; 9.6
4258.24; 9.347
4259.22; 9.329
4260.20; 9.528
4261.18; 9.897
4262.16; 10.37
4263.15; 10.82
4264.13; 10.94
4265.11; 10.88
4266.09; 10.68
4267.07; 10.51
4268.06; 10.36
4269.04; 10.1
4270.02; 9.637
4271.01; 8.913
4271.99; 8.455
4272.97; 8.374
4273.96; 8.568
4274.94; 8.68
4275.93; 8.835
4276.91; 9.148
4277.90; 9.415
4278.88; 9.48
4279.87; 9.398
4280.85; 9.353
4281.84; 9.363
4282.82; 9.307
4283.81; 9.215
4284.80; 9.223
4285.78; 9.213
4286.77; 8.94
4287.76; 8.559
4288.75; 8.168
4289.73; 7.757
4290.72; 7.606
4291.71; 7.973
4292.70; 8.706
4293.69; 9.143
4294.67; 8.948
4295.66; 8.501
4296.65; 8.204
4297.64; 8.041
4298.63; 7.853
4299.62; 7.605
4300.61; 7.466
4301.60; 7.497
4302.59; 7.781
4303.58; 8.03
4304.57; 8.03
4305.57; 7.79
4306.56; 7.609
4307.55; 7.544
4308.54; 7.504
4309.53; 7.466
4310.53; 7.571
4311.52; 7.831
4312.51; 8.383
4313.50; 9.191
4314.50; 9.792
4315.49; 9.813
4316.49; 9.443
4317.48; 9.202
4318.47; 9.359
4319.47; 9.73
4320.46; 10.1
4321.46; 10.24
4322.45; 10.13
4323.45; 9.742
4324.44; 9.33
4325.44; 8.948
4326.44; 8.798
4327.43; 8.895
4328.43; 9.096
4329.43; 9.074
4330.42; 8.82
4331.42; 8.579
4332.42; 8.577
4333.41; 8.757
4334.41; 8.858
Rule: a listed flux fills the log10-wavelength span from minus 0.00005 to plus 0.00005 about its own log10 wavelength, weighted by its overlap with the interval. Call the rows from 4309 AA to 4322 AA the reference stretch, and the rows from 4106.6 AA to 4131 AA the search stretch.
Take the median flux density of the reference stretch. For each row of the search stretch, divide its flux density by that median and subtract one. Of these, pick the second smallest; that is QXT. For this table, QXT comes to -0.16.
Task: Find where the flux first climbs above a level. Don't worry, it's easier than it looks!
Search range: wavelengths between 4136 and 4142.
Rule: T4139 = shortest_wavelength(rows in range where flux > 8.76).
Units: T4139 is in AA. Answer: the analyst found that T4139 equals 4136.47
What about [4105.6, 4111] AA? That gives 4106.11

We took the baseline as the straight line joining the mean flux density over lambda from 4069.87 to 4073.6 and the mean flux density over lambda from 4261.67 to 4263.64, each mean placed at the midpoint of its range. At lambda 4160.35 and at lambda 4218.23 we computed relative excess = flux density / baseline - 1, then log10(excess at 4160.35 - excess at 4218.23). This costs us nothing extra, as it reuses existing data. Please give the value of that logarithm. -1.6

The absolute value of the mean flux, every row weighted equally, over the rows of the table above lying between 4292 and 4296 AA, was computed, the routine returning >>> 8.8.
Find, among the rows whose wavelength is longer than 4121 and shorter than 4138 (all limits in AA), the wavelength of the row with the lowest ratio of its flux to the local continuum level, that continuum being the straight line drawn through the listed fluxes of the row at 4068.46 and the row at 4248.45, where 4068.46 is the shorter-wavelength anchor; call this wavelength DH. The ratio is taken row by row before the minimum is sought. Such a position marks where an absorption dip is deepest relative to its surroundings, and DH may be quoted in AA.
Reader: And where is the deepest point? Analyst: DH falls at 4129.81 AA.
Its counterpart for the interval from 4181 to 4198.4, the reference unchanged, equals 4197.88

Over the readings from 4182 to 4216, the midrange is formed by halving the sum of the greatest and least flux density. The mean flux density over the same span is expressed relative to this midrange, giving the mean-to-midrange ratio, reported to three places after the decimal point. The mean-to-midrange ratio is 0.949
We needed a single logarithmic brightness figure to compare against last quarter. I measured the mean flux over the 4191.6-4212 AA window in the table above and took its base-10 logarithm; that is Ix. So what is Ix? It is 0.961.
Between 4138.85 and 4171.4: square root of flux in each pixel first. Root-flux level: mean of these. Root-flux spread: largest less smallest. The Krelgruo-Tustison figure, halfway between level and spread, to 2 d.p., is 1.60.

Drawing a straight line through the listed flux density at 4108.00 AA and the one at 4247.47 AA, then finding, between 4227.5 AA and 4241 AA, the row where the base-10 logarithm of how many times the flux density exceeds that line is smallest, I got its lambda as 4227.95 AA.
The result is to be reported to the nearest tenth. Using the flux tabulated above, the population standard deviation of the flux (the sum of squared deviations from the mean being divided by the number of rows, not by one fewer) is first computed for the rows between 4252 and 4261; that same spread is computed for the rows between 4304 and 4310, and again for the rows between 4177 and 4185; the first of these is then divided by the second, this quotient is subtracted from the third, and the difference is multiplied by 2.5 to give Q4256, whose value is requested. -3.7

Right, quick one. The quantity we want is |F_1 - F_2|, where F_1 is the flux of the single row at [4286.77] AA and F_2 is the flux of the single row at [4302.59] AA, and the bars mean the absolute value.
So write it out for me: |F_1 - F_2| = 1.16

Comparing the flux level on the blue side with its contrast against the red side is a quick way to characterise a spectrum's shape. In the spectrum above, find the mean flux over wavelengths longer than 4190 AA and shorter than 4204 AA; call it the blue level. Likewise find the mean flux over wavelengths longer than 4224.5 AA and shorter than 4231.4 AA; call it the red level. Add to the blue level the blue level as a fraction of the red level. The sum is 9.8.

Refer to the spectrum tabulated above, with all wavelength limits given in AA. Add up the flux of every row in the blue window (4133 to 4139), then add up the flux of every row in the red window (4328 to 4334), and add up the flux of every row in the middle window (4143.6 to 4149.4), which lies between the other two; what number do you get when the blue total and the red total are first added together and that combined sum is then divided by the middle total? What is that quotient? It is 1.96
